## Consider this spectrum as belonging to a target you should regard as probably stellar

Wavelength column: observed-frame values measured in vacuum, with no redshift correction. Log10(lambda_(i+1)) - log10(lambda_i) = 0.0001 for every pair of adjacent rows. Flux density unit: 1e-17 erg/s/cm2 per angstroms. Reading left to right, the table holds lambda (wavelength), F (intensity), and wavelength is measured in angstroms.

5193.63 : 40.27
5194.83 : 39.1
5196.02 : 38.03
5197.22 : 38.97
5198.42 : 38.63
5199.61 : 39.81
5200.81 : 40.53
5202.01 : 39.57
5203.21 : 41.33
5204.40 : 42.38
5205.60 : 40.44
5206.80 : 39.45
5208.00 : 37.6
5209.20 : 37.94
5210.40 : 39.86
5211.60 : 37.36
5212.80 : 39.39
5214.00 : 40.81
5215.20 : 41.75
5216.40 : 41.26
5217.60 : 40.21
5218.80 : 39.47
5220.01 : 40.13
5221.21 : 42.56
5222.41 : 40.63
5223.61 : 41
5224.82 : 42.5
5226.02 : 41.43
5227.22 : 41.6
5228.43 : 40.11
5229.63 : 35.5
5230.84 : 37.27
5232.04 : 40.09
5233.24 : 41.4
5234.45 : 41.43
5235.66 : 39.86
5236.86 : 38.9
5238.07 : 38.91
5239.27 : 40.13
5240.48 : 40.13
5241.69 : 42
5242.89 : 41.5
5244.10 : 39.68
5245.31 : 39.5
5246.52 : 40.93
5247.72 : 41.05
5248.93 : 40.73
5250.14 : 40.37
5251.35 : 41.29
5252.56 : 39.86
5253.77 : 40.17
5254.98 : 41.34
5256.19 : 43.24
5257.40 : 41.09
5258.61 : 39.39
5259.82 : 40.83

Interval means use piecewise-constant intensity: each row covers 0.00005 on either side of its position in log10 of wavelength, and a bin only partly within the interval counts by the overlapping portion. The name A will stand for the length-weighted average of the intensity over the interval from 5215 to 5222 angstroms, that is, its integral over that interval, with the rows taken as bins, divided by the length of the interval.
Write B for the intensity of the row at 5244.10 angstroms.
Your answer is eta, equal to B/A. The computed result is 0.97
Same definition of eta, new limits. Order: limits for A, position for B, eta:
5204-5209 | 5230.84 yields 0.94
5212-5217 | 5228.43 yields 0.99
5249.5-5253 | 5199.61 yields 0.98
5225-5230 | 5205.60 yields 1.01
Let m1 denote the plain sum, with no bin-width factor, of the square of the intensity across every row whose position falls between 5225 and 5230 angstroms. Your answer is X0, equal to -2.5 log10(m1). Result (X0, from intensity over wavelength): -9.50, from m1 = 6316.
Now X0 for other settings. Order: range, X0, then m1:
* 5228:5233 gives -9.42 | 5865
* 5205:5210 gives -9.45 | 6045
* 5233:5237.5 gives -9.54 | 6532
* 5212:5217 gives -9.56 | 6662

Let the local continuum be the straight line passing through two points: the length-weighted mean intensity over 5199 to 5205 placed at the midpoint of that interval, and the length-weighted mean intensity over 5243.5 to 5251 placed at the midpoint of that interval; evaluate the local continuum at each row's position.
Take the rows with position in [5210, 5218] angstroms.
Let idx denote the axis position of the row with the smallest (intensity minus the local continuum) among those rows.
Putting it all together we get 5211.60 angstroms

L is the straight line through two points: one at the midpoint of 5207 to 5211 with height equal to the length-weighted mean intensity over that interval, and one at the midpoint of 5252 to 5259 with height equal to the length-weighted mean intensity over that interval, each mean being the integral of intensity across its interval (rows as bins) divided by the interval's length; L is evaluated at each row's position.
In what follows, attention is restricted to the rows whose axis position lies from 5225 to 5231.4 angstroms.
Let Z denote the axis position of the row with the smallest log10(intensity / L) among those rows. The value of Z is 5229.63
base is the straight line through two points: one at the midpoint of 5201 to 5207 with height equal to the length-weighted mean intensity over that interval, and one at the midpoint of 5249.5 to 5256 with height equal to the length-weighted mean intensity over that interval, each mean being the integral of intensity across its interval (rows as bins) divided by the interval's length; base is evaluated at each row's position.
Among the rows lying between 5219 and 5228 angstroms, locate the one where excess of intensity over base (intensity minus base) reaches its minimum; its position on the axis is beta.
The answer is 5220.01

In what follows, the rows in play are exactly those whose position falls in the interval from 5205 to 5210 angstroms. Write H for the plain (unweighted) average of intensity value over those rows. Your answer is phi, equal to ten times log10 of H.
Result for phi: 15.9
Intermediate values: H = 38.9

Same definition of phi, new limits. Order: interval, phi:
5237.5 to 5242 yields 16.1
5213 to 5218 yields 16.1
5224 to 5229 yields 16.2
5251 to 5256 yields 16.1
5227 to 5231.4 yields 15.9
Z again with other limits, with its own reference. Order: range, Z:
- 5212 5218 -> 5212.80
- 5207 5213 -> 5211.60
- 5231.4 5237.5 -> 5236.86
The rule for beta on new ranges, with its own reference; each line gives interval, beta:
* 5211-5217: 5211.60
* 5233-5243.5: 5236.86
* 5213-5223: 5218.80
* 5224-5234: 5229.63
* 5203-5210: 5208.00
